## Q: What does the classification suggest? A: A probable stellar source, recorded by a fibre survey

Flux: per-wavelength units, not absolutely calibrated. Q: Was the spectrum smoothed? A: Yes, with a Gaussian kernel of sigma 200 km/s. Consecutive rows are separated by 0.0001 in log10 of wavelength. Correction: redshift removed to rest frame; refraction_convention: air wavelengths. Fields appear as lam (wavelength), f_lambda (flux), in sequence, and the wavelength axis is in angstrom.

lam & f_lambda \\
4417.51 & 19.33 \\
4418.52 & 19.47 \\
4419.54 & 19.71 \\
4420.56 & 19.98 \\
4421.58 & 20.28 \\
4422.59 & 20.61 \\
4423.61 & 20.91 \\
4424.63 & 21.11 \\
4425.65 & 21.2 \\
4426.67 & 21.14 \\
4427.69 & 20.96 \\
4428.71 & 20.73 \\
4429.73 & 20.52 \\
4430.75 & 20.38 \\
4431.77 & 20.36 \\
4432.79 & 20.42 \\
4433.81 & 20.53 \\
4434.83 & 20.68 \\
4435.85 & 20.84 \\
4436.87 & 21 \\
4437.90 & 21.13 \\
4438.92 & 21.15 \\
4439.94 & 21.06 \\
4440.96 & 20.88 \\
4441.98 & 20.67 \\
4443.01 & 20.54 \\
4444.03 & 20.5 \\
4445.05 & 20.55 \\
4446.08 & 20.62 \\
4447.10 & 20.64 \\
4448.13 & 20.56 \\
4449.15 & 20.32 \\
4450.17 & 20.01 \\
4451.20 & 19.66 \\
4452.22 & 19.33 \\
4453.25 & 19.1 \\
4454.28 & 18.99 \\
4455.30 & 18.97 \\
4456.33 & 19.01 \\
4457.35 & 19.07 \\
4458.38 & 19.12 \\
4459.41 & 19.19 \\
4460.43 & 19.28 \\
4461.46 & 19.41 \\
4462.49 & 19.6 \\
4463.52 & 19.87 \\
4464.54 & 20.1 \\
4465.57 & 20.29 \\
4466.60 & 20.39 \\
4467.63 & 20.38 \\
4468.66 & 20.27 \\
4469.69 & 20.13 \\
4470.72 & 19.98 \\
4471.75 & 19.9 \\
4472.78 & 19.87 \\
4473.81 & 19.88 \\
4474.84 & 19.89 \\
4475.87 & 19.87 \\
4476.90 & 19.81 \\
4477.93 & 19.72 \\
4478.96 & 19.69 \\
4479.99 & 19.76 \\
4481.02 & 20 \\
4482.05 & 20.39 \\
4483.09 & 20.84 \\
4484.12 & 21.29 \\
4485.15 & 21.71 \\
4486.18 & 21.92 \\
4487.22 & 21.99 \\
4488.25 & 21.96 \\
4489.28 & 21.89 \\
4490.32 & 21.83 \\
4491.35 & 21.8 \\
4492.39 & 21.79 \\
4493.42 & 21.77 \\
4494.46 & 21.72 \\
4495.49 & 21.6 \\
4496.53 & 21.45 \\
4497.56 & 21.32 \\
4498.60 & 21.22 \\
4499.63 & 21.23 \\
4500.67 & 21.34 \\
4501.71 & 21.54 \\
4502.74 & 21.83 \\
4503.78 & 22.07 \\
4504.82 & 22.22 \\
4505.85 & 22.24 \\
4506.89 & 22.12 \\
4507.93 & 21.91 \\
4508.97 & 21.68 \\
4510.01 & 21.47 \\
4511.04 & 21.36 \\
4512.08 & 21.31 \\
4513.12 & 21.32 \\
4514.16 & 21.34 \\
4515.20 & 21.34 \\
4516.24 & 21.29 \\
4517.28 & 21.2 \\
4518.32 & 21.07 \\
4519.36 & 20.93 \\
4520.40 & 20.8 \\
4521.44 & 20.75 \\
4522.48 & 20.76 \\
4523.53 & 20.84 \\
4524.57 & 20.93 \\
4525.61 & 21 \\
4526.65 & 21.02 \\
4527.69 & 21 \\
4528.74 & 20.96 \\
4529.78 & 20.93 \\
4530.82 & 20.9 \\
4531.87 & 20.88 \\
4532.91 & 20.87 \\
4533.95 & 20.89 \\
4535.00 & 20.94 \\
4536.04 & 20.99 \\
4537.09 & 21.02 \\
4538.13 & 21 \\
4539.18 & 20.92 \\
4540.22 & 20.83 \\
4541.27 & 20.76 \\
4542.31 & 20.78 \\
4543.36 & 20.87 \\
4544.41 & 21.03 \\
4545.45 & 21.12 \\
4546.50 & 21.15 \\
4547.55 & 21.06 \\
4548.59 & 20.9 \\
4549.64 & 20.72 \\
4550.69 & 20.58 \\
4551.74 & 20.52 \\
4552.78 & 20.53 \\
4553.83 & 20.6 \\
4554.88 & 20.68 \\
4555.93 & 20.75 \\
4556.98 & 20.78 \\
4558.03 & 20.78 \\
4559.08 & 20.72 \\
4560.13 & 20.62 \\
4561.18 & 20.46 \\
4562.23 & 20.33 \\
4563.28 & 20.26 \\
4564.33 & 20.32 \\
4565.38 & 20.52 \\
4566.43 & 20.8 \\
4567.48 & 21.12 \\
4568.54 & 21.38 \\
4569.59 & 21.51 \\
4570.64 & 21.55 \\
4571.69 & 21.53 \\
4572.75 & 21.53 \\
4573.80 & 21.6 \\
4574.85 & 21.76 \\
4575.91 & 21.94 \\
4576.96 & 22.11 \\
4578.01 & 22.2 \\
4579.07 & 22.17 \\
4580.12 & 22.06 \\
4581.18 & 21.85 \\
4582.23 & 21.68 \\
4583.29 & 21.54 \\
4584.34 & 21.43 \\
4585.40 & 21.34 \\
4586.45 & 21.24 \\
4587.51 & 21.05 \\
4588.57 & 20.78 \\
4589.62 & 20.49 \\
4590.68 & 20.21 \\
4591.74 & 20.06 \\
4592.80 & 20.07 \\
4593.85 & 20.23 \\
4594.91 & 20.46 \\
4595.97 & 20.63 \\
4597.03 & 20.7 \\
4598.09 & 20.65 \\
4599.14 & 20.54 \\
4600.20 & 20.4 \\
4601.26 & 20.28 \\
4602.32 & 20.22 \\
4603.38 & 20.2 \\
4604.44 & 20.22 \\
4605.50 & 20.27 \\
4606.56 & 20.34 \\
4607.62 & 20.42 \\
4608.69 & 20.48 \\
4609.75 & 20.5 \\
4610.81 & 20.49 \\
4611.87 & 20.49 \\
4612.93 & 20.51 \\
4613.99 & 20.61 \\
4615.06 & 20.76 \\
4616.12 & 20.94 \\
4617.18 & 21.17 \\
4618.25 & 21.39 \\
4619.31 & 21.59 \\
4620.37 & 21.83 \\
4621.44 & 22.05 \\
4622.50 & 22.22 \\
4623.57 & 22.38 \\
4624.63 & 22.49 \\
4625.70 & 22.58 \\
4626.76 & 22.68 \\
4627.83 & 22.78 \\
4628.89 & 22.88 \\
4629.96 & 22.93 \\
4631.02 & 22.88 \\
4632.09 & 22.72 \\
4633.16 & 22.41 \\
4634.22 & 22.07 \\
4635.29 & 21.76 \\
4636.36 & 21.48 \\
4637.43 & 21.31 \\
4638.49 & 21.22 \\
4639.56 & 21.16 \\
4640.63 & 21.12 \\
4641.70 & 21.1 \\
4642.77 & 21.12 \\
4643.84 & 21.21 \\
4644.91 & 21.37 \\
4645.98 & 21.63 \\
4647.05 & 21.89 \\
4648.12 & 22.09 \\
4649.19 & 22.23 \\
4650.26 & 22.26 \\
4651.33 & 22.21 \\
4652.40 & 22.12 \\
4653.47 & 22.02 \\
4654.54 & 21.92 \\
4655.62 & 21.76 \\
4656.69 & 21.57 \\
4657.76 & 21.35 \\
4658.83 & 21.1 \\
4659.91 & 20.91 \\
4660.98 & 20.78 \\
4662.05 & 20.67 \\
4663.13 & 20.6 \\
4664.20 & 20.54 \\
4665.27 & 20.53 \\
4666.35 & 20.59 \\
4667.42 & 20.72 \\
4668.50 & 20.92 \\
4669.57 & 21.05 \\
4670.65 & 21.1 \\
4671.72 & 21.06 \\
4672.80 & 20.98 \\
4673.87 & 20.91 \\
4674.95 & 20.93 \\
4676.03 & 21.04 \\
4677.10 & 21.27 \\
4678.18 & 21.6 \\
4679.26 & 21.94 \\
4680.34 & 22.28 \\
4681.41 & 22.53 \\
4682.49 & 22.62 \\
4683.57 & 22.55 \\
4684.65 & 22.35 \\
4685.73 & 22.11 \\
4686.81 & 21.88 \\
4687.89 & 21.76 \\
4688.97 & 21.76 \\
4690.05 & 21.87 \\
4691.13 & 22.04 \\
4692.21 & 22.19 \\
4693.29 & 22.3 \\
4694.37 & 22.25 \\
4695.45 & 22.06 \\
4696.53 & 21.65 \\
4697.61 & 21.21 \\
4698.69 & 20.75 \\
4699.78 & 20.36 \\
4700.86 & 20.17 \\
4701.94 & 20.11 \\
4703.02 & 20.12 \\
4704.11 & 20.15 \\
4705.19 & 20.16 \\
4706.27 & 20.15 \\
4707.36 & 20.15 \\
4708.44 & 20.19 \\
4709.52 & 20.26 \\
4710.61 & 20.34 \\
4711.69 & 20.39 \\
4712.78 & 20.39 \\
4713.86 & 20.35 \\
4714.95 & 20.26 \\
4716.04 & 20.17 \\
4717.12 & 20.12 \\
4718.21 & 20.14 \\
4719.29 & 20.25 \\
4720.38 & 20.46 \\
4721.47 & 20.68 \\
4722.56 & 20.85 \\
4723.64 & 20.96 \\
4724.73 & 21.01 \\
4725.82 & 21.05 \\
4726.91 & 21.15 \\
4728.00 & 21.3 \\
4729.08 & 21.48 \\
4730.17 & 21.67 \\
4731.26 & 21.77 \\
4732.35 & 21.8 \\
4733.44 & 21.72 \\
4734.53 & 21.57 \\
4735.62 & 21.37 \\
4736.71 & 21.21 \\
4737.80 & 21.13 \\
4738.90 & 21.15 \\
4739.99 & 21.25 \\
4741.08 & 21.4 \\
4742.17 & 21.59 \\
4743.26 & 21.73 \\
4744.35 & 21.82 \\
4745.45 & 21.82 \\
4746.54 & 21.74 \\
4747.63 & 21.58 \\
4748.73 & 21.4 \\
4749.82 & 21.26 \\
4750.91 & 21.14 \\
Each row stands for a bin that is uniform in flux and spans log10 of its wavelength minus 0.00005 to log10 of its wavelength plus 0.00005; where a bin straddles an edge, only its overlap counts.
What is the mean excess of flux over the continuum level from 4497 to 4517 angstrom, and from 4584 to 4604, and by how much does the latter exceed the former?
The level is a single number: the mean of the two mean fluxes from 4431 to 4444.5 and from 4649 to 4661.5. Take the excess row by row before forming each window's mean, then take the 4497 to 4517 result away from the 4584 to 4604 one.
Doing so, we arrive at -1.0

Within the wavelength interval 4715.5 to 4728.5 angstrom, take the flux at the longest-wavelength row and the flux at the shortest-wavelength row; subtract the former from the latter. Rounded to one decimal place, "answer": -1.1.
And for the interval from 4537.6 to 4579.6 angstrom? -1.2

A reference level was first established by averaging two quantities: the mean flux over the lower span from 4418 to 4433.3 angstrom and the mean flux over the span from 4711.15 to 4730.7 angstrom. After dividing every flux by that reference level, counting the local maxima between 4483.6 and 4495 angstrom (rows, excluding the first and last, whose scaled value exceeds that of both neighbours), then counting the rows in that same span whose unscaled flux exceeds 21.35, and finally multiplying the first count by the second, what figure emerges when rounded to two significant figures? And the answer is 10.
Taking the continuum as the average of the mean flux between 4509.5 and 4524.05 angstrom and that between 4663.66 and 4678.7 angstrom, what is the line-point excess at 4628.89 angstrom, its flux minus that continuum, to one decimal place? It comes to 1.8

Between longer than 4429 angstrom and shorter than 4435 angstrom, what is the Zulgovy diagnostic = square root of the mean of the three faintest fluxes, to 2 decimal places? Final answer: 4.52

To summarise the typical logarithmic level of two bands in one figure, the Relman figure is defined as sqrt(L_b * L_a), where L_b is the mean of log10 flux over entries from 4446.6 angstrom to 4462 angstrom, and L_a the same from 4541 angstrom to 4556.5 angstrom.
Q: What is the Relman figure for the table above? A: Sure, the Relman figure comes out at 1.30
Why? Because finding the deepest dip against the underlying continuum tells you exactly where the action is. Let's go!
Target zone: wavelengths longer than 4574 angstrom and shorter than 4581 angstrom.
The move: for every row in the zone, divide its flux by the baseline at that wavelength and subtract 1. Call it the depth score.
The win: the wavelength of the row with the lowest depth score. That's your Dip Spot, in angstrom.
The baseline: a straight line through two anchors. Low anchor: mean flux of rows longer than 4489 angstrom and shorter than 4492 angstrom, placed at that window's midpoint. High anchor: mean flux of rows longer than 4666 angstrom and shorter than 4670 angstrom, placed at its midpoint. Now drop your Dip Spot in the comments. 4574.85 angstrom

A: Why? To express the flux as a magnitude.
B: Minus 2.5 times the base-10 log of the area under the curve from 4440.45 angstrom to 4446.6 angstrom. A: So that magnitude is -5.26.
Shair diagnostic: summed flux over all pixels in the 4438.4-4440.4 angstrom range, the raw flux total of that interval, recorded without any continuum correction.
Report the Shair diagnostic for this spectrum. 42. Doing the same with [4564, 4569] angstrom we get 104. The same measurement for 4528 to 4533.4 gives 105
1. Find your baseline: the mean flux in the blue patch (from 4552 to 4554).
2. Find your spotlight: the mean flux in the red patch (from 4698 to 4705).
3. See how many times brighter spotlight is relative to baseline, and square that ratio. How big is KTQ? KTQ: 0.97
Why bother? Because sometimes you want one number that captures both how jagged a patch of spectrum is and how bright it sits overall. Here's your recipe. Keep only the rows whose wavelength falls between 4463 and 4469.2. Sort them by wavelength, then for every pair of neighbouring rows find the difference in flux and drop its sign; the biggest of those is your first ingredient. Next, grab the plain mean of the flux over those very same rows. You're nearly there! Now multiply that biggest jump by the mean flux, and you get 4.6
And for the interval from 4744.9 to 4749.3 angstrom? 3.9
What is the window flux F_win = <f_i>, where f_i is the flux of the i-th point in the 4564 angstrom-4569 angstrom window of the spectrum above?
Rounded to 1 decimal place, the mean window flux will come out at 20.8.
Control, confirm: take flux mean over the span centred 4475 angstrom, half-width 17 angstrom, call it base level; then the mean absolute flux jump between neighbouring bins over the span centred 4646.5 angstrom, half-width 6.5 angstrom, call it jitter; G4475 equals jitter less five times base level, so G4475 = -102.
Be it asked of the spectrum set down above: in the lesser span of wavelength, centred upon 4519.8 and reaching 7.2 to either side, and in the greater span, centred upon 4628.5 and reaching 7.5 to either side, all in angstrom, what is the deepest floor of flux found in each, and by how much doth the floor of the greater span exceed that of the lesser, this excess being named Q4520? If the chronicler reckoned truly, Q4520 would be 1.0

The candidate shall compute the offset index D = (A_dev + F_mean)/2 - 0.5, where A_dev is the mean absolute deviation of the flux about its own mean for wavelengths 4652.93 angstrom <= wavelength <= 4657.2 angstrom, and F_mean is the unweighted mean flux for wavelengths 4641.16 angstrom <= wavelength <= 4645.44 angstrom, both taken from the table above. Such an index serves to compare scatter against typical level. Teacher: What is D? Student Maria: 10.2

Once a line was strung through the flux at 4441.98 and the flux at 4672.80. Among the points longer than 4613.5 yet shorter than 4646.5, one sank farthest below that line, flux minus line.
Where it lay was 4613.99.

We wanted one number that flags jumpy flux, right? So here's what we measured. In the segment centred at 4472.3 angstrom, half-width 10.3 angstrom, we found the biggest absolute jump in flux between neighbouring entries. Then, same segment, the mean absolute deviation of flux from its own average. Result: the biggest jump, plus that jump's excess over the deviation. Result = 0.58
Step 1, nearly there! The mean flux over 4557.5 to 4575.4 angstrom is 21.0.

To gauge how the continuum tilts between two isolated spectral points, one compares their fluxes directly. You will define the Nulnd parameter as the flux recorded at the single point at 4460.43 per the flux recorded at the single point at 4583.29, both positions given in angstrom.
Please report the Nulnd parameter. 0.90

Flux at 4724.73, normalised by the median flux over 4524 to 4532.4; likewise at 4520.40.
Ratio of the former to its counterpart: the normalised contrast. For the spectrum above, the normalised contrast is 1.01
